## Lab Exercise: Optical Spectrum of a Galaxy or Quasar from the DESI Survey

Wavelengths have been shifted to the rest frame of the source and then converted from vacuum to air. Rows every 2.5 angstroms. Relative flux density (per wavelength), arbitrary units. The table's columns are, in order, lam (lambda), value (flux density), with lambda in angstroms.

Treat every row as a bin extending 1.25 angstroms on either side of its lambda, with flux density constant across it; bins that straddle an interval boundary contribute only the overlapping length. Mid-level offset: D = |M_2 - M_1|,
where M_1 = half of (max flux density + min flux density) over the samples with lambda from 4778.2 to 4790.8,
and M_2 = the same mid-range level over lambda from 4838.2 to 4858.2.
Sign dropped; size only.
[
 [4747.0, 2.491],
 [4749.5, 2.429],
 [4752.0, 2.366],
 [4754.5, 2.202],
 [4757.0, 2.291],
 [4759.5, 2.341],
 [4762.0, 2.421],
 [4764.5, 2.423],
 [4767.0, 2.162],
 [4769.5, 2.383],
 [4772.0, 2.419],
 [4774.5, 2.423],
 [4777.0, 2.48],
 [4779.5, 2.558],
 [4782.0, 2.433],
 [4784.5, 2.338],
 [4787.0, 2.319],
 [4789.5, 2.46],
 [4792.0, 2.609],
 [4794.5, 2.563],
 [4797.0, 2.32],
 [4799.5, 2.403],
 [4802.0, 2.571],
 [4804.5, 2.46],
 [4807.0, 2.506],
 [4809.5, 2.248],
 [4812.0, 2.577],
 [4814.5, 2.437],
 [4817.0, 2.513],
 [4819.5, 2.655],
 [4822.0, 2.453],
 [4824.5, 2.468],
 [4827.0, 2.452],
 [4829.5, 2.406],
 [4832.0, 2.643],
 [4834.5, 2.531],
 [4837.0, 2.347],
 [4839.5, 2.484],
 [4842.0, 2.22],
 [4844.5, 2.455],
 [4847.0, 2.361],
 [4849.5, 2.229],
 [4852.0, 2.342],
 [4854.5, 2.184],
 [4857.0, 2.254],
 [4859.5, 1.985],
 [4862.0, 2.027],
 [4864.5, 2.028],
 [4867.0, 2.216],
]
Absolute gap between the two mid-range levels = 0.10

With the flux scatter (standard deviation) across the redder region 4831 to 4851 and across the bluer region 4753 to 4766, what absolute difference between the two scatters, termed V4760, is 0.054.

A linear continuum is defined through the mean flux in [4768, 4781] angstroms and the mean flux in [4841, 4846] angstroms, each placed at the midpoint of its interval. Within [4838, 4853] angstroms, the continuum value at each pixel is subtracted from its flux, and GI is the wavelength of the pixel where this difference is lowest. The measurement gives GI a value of 4842.0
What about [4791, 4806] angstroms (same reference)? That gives 4797.0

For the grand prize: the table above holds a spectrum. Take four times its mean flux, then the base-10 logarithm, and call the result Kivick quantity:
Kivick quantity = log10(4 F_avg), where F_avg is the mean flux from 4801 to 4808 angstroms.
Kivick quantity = 1.00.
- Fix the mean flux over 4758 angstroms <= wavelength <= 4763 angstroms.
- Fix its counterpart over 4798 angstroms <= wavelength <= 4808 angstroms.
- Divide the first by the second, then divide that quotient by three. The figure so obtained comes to 0.319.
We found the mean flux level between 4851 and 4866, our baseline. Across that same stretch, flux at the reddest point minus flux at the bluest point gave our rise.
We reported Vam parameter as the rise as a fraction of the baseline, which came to -0.15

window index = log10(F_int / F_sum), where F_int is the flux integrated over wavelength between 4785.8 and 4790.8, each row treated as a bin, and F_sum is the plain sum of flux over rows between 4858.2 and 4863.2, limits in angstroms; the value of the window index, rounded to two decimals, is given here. 0.47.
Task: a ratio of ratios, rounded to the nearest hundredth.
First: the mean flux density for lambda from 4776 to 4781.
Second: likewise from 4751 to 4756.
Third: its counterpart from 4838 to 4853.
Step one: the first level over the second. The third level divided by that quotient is 2.13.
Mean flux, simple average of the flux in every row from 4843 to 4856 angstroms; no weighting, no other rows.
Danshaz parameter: 2.31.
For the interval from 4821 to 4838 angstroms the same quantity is 2.47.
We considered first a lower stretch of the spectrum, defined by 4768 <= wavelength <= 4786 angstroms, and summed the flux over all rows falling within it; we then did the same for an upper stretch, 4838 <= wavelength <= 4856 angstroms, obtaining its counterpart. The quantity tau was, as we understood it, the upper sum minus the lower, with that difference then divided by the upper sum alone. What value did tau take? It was -0.05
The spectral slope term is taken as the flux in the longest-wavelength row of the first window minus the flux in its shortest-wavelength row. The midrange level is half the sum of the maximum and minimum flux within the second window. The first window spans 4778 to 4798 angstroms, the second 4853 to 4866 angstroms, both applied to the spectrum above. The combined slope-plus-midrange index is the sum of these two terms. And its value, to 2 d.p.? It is 1.88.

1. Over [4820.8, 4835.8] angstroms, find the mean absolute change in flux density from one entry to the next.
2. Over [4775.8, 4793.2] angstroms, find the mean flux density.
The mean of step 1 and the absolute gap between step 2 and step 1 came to 1.228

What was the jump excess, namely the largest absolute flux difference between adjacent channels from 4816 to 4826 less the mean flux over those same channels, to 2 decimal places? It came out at -2.32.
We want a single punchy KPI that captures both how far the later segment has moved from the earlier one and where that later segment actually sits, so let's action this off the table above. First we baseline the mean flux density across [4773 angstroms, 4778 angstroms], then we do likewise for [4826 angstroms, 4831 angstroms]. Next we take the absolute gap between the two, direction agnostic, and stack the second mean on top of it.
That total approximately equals 2.45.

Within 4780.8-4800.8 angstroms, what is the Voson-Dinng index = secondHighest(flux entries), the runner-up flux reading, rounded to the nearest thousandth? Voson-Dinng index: 2.563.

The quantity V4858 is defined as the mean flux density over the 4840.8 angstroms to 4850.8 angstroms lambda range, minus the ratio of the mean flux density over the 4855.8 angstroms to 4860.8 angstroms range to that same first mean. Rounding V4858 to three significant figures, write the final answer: 1.40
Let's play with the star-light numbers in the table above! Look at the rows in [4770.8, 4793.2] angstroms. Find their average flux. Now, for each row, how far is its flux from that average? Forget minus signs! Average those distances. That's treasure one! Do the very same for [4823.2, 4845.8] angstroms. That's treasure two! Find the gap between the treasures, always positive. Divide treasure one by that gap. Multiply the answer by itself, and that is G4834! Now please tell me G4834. 38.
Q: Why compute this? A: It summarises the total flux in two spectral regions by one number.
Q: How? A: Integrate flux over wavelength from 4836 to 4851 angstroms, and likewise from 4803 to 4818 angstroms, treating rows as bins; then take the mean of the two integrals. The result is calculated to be 36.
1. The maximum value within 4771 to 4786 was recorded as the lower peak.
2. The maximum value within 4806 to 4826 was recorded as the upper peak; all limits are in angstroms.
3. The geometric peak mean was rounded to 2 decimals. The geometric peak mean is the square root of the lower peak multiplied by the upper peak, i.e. 2.61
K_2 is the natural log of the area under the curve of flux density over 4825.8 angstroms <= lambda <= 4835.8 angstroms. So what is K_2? 3.22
